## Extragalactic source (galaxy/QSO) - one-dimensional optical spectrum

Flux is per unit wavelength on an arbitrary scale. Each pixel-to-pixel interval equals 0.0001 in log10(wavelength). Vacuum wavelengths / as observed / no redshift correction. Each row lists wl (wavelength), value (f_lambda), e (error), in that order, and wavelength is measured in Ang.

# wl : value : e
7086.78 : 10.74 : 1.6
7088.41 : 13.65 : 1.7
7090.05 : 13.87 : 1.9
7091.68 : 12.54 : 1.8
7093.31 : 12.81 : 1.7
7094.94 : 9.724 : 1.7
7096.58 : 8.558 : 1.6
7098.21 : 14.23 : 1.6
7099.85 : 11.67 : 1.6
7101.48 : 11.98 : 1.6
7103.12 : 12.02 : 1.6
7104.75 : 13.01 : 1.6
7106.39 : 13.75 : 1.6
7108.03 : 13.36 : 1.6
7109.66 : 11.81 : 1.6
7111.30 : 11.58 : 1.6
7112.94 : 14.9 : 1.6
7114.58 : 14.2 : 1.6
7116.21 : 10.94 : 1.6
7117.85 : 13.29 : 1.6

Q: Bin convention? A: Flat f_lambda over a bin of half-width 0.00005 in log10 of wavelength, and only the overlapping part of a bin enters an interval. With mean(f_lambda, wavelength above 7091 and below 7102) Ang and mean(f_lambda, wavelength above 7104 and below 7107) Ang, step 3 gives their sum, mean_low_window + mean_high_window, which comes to 25.0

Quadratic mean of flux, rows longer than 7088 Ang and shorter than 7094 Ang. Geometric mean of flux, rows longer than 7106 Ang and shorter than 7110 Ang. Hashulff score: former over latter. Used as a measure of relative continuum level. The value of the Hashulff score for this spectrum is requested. 1.02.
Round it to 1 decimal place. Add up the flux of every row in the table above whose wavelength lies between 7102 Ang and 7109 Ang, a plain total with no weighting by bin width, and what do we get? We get 52.1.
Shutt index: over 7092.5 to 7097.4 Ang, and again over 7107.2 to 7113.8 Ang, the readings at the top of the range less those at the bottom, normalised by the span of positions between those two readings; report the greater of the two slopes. 0.31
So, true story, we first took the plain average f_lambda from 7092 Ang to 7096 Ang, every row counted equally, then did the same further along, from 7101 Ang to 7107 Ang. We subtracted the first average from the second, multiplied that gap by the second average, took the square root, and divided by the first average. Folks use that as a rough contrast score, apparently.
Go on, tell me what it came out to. 0.38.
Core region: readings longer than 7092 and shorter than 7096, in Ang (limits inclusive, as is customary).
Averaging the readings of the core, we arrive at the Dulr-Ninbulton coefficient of 11.3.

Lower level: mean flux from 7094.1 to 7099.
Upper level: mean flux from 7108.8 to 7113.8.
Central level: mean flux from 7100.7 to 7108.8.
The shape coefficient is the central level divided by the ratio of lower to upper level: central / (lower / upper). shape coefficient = 15.1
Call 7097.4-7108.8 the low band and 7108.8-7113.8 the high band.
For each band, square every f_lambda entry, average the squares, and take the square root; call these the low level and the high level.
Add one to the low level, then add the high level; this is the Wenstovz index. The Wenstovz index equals 26.7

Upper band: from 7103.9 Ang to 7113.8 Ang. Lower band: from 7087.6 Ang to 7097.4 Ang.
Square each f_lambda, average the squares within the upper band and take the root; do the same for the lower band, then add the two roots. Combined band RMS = 25.1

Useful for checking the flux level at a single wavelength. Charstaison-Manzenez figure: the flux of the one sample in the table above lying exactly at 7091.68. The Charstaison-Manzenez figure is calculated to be 12.54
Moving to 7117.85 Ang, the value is 13.29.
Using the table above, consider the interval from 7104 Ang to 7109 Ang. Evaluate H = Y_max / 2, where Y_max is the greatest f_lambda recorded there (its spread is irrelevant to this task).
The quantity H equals 6.9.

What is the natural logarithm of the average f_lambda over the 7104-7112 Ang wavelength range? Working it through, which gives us 2.542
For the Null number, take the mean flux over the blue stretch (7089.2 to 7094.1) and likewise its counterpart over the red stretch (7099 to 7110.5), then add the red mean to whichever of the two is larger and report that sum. 25.6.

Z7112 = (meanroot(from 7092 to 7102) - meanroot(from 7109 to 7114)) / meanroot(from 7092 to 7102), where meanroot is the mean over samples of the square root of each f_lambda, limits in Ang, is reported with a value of -0.056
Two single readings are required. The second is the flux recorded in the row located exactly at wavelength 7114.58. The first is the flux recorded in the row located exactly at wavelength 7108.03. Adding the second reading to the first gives 27.6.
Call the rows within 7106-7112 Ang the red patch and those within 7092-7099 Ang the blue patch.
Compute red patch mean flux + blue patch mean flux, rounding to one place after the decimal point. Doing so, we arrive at 24.0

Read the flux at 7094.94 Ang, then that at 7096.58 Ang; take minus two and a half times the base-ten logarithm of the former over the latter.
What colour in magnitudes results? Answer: -0.14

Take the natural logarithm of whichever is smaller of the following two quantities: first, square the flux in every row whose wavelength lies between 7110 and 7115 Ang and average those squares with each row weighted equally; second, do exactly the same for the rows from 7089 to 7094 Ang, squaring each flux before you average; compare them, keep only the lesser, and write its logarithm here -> 5.1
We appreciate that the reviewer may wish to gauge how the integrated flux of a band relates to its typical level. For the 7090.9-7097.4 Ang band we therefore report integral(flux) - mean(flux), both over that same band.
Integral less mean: 60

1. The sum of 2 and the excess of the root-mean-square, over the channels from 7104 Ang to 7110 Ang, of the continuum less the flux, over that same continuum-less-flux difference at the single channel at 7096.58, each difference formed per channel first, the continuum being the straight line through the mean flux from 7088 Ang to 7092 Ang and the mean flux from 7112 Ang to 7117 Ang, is -2.0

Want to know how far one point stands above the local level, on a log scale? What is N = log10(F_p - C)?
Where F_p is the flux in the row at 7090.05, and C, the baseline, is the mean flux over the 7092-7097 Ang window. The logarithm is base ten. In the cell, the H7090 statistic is 0.5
